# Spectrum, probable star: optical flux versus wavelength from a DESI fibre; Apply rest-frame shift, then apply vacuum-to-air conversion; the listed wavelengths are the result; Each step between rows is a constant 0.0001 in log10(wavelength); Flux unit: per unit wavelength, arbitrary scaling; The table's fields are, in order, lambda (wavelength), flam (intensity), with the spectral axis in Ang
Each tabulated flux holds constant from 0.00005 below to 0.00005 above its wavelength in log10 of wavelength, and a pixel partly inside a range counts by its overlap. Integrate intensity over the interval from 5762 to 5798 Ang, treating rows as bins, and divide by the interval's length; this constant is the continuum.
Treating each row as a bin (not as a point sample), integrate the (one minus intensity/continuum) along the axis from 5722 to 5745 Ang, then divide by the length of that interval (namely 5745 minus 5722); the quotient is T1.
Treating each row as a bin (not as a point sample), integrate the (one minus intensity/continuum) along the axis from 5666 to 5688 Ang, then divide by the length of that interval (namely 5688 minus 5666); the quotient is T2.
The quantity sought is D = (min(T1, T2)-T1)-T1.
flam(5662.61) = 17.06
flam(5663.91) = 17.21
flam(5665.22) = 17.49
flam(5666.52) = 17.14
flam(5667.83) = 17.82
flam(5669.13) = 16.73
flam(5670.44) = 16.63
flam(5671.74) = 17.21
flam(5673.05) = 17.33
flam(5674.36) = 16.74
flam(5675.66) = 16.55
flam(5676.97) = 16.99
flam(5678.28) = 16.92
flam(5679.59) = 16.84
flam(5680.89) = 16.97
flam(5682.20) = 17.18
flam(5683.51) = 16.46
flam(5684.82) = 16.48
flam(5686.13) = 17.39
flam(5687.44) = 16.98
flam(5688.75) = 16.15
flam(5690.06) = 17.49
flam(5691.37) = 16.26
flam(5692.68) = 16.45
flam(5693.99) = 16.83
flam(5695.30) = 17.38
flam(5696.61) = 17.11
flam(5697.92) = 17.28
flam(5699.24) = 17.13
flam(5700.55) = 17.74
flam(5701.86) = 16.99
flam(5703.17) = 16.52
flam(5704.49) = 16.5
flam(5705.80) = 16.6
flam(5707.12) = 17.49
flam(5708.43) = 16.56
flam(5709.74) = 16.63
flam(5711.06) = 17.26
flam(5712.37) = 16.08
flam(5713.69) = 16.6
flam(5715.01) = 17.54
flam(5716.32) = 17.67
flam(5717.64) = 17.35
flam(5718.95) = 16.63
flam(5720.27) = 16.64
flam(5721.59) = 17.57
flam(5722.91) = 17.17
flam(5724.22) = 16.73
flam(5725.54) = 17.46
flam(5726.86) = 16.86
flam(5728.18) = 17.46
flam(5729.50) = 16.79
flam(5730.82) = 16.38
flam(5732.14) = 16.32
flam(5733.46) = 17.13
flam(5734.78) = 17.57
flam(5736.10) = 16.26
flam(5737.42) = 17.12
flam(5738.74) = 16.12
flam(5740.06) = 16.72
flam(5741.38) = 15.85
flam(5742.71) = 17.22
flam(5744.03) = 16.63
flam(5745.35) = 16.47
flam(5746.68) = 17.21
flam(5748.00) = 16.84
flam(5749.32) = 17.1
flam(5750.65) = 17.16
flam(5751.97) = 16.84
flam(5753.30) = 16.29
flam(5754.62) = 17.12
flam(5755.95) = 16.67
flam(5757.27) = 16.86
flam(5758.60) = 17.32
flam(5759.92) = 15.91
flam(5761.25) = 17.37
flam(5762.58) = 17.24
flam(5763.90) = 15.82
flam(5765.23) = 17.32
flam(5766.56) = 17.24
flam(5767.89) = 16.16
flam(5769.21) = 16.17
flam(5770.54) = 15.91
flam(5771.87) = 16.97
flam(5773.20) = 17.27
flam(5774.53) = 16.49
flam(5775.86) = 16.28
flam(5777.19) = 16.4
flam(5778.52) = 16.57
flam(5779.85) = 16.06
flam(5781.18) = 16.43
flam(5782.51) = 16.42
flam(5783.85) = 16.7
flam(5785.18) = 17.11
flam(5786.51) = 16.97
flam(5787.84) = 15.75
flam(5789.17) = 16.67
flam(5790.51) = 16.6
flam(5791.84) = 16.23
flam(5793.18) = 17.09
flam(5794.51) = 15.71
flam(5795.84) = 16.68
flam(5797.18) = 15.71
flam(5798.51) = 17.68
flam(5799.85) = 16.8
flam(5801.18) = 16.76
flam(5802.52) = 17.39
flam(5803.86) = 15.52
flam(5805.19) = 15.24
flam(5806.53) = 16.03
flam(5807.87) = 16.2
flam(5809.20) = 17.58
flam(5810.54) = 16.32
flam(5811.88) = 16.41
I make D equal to 0.009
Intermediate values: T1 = -0.018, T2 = -0.0264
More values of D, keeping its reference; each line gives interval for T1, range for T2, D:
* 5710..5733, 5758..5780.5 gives 0.027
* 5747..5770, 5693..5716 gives 0.006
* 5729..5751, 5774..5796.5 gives 0.014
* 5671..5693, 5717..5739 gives 0.015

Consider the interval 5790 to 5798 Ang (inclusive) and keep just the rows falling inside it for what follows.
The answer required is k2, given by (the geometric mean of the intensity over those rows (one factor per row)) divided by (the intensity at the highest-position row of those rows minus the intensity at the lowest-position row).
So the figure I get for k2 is -18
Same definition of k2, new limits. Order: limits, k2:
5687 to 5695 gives -111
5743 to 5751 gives 32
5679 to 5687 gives 31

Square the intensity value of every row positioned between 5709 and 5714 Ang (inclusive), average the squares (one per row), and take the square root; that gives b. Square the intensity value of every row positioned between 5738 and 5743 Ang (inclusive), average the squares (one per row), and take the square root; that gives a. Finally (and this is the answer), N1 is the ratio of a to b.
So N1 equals 0.99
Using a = 16.5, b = 16.6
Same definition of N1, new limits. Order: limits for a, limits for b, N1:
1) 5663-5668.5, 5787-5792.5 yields 1.07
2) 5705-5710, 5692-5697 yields 0.99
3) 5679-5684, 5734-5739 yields 1.01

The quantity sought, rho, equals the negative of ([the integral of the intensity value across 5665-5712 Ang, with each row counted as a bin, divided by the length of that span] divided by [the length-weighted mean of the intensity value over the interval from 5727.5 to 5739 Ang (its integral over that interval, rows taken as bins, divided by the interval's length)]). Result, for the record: -1.01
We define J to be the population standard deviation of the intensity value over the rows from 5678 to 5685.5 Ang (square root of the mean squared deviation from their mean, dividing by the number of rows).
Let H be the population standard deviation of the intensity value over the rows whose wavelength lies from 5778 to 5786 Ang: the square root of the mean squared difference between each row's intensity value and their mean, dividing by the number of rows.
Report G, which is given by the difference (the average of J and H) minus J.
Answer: 0.03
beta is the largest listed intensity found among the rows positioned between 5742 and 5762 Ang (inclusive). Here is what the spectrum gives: 17.37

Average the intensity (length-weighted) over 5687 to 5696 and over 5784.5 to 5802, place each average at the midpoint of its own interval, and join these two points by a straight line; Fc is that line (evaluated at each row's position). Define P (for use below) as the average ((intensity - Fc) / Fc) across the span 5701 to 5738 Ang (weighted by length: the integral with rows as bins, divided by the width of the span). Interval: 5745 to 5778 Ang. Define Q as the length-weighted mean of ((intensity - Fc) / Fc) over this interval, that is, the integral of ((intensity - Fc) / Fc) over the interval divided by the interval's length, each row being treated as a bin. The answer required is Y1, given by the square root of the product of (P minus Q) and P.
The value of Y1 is 0.0086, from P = 0.0110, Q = 0.0043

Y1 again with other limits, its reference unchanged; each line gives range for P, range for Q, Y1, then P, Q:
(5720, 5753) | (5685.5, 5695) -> 0.0084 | 0.0088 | 0.0008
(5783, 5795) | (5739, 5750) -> 0.0051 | -0.0042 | 0.0020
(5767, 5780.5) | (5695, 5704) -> 0.0203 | -0.0122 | 0.0215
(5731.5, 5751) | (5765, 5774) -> 0.0030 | 0.0043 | 0.0021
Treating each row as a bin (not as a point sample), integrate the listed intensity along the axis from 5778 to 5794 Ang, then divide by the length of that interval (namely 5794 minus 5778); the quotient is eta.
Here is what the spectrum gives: 16.5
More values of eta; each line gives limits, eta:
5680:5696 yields 16.8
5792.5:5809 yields 16.4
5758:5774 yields 16.7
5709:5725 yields 17.0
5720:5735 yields 17.0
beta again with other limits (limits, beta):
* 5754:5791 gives 17.37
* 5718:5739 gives 17.57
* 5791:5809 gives 17.68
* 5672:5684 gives 17.33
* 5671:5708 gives 17.74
